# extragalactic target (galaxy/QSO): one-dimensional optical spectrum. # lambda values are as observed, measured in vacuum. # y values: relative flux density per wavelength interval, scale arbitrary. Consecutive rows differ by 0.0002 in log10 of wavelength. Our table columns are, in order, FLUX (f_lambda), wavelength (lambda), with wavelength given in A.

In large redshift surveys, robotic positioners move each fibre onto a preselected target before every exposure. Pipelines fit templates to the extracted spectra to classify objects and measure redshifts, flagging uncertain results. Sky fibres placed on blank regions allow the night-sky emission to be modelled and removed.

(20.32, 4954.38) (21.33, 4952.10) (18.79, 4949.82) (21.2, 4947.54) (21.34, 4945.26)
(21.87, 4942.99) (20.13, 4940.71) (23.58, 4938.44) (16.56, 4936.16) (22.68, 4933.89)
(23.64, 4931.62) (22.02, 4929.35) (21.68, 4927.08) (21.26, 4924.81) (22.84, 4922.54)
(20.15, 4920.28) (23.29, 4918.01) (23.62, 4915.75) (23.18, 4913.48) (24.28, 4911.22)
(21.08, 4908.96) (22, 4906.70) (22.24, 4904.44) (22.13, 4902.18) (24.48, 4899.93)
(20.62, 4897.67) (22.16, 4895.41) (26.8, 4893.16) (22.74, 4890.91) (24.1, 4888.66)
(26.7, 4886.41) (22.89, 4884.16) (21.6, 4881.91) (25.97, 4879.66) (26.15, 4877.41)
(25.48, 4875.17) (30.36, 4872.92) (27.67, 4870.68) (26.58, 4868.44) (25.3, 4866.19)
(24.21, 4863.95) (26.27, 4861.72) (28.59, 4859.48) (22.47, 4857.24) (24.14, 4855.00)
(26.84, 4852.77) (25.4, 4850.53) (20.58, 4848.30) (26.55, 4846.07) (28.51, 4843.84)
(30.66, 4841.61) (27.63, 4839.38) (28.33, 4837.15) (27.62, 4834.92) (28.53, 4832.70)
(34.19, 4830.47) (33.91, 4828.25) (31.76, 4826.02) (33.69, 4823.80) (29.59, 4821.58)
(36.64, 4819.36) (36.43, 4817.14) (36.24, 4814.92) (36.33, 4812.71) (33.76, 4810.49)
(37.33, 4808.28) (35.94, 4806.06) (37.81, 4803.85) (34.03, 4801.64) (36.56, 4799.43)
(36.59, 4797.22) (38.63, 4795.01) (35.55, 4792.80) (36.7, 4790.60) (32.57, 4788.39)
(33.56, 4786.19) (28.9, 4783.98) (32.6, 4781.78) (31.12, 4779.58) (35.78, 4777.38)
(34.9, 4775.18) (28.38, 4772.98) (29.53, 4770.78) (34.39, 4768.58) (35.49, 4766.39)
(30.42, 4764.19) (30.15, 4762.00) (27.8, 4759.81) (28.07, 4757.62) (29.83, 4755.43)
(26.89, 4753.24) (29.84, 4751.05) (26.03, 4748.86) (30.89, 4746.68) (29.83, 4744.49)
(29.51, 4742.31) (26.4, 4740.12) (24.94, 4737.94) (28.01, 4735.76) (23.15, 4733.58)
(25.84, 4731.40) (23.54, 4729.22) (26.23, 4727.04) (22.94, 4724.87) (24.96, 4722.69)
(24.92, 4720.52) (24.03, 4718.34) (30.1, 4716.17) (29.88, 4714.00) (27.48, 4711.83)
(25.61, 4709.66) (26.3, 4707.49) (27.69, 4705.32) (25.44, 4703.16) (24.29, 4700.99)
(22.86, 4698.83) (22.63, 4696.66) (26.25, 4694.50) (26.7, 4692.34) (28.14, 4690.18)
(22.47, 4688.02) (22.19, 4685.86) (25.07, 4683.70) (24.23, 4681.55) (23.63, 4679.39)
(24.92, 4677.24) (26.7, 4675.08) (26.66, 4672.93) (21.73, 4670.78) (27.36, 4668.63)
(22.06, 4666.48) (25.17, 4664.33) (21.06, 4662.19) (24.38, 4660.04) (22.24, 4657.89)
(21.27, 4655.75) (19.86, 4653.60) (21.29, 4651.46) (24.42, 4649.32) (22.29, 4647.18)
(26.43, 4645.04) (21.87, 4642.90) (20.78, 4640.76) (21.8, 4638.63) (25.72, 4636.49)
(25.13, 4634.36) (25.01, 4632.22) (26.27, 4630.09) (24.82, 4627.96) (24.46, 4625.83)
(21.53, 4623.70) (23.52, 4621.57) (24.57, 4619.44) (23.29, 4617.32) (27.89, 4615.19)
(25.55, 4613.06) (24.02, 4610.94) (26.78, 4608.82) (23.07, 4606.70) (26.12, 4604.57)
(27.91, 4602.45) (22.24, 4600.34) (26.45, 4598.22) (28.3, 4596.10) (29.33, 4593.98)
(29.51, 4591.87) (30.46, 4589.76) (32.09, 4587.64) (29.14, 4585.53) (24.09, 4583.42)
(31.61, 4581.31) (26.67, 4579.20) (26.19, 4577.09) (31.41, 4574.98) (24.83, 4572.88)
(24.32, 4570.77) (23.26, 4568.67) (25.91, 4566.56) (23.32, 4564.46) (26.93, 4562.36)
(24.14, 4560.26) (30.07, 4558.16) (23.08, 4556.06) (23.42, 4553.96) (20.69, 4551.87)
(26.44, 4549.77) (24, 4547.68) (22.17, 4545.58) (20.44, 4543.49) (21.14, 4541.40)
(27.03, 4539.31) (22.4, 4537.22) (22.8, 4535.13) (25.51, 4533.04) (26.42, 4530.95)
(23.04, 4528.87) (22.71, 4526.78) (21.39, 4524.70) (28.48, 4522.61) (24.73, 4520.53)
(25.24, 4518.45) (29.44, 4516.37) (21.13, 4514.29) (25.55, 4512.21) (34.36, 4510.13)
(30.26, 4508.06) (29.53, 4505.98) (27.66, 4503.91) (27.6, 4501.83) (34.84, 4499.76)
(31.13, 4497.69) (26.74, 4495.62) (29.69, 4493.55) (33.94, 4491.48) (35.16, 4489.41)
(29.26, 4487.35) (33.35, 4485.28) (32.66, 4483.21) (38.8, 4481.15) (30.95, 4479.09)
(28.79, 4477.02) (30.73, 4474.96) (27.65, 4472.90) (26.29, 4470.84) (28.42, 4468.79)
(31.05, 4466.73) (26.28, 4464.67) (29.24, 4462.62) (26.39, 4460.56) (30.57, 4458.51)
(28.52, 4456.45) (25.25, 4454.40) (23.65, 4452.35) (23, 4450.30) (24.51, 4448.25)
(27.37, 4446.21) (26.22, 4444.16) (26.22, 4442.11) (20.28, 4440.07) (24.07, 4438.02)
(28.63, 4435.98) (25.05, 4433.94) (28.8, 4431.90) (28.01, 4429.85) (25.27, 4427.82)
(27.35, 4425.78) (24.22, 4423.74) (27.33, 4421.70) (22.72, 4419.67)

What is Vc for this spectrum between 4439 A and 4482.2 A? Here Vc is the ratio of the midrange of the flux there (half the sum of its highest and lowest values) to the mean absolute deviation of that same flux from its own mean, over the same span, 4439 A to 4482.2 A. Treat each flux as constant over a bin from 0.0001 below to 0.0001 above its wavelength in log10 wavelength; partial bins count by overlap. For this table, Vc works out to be 11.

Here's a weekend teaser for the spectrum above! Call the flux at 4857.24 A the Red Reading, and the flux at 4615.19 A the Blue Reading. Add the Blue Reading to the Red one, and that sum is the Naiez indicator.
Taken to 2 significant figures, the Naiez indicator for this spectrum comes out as 50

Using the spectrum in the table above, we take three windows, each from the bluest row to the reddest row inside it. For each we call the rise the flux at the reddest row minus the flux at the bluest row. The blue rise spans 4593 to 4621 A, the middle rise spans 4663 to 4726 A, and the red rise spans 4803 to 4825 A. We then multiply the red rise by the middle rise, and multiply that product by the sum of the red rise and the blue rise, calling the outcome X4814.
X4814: -82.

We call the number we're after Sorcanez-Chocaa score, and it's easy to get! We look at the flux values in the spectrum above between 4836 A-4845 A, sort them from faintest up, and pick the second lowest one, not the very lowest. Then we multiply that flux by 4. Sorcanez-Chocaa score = 113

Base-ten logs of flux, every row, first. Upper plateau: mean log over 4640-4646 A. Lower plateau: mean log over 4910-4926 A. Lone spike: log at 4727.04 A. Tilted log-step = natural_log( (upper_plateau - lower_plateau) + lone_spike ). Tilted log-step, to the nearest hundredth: 0.35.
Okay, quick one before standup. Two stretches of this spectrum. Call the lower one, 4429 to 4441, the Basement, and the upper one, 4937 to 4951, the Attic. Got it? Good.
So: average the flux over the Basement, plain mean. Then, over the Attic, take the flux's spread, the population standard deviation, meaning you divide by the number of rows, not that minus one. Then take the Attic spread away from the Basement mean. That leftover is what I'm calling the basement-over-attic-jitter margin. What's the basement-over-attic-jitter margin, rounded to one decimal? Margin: 24.3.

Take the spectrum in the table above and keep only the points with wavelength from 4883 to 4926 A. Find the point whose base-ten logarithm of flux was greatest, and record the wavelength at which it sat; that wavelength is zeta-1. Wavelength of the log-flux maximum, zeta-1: 4893.16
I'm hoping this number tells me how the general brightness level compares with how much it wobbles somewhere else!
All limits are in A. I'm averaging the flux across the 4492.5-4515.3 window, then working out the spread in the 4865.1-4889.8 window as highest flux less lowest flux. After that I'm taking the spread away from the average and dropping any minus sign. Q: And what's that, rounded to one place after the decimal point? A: 20.2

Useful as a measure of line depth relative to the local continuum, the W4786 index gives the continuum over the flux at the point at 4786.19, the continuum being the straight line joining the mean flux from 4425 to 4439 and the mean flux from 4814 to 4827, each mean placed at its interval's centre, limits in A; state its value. 1.00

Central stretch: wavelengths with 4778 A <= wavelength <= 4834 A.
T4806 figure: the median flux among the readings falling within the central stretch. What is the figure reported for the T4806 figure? 34.2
